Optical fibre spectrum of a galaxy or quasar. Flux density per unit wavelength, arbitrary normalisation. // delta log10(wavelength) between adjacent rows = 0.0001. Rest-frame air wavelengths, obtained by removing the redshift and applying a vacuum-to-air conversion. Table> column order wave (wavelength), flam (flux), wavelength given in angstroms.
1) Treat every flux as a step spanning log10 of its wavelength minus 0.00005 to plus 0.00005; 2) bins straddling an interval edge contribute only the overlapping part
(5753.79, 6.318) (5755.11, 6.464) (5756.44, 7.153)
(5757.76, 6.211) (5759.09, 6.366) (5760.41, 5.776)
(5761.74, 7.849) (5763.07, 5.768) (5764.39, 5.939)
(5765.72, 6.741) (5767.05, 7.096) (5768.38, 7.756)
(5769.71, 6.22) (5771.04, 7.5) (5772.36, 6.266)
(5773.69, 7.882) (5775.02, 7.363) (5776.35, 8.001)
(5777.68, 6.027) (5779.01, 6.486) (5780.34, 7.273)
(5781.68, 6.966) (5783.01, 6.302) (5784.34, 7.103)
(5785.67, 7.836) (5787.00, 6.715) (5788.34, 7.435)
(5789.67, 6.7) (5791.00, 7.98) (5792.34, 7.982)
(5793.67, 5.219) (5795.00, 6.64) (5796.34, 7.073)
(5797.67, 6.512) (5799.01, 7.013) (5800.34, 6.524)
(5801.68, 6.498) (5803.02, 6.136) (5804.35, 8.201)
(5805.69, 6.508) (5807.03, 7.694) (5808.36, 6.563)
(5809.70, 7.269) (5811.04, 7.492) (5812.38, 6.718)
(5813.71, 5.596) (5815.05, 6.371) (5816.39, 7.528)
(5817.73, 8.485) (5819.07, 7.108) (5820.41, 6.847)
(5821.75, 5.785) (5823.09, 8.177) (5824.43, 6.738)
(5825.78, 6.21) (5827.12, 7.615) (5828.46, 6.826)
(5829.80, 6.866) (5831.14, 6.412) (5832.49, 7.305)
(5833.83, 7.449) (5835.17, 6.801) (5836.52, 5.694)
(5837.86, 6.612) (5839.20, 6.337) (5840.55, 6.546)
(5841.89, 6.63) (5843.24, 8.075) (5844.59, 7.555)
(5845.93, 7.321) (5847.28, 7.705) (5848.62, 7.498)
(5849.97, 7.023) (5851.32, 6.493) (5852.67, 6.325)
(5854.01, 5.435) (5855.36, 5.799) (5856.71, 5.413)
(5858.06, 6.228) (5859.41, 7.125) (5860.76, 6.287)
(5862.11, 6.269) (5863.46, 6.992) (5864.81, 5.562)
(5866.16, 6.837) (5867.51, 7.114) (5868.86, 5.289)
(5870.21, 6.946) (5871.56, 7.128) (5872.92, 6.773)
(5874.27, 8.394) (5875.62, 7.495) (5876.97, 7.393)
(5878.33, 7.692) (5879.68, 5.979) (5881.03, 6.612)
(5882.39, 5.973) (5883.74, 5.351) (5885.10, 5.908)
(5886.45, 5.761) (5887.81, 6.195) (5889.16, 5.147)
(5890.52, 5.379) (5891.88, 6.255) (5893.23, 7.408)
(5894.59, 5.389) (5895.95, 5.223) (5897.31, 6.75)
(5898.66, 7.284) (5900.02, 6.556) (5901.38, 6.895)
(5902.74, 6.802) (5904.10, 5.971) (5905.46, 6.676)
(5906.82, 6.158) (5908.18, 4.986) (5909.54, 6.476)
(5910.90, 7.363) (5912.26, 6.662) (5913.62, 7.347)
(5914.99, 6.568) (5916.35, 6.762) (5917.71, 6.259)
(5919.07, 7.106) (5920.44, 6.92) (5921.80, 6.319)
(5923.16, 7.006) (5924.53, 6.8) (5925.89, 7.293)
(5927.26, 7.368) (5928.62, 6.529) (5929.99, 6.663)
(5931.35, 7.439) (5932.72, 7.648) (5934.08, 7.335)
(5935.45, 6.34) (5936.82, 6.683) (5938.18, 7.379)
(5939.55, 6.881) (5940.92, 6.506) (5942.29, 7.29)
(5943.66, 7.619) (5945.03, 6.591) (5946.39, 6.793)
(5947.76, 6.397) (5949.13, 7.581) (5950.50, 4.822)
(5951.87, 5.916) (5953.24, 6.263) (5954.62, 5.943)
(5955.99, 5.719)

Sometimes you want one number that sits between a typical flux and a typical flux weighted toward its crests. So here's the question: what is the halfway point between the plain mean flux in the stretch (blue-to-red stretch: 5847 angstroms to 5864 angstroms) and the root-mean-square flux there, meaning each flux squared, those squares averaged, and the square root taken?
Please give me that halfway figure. 6.5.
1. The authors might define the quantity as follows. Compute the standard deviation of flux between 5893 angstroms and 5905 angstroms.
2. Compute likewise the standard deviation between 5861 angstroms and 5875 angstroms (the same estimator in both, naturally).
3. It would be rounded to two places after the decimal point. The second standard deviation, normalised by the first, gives 1.12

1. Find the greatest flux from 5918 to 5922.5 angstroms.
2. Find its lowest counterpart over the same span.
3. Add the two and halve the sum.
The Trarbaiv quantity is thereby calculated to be 6.7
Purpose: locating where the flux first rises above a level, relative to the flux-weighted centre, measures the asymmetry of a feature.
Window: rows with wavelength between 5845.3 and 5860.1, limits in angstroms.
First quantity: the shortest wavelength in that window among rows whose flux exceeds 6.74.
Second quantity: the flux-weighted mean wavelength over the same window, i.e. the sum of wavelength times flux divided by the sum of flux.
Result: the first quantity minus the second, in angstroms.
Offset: -6.4 angstroms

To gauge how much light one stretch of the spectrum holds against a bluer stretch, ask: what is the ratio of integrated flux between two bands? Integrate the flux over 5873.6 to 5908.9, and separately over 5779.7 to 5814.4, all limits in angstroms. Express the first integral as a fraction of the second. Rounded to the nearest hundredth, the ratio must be 0.94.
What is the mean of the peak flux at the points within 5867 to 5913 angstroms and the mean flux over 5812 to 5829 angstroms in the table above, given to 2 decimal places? 7.66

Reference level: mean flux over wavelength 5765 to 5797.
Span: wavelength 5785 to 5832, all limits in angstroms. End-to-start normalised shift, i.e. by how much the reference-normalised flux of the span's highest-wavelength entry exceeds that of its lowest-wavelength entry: -0.20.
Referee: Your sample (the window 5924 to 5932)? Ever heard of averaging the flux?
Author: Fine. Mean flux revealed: 7.0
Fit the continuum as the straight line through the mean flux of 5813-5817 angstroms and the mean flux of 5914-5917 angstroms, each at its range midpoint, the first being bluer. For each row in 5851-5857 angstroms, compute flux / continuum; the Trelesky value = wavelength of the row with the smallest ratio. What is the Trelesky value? 5856.71 angstroms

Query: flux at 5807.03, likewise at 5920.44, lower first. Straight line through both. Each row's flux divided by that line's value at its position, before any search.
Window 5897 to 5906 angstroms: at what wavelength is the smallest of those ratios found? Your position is 5904.10 angstroms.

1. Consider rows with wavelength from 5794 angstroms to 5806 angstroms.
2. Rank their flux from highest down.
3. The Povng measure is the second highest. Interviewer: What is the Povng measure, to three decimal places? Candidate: 7.073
